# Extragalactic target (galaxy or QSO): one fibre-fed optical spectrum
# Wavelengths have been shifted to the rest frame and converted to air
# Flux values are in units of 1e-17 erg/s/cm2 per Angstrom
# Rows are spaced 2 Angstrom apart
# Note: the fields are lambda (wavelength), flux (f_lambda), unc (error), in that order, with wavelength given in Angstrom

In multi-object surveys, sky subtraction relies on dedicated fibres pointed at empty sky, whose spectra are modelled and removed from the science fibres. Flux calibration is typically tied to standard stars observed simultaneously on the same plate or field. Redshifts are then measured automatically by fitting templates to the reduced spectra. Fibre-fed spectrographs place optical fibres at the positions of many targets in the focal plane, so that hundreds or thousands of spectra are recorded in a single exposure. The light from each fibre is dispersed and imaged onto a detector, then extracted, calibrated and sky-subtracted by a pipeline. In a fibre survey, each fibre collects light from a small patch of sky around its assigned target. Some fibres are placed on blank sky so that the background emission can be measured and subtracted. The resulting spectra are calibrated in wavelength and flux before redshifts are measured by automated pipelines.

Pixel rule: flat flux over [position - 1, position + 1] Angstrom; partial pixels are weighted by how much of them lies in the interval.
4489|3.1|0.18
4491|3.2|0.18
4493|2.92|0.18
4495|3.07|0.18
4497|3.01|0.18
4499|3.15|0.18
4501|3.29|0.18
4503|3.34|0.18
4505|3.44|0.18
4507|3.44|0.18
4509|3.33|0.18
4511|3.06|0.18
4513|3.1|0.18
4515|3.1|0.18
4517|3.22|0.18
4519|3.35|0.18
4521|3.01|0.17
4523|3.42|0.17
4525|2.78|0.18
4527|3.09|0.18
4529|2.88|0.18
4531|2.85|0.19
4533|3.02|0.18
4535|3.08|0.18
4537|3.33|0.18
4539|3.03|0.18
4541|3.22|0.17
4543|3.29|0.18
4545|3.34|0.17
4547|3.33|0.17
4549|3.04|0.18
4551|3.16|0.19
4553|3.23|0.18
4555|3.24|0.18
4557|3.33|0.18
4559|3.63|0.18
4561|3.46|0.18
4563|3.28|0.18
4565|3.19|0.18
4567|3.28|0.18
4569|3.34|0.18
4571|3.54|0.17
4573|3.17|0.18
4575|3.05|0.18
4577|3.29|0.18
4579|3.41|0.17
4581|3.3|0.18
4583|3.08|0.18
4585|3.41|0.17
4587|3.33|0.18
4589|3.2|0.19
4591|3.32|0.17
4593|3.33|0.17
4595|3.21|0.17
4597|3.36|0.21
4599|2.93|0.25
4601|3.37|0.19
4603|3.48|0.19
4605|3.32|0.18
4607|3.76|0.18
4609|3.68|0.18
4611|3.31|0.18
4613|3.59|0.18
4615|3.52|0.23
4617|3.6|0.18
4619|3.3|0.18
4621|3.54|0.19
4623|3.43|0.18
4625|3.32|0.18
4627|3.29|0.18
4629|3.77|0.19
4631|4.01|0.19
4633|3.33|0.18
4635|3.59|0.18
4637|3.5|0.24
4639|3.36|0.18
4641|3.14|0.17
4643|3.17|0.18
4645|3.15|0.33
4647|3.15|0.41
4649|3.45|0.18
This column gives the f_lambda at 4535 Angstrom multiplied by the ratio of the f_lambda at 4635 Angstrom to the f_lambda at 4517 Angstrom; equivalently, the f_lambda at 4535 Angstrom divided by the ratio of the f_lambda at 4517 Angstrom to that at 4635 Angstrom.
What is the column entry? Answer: 3.43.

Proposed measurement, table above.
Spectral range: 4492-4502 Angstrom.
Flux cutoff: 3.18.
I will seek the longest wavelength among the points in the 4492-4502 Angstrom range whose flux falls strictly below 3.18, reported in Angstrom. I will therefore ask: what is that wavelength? 4499 Angstrom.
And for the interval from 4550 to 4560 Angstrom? 4551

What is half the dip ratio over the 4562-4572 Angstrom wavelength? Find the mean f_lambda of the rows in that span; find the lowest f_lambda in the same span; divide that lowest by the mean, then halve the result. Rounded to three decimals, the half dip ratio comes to 0.480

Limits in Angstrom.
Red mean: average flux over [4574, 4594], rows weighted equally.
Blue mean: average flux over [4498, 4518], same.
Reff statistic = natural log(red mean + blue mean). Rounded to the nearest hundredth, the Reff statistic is 1.87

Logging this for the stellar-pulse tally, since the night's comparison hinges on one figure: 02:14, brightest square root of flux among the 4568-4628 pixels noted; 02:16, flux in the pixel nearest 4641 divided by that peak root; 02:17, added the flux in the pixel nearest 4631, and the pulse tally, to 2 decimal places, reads 5.63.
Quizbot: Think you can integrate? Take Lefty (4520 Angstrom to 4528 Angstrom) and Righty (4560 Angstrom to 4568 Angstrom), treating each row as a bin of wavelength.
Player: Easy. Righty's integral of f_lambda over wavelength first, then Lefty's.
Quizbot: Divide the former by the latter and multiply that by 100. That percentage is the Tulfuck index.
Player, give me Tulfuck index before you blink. 107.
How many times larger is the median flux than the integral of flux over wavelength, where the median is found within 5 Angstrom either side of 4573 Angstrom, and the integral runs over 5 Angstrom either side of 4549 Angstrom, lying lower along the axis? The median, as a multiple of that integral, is 0.102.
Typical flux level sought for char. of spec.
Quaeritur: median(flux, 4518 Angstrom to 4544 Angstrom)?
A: 3.08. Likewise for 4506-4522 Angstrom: 3.16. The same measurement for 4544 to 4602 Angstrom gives 3.30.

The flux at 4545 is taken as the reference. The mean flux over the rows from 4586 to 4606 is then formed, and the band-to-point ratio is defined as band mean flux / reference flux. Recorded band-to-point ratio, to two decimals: 0.98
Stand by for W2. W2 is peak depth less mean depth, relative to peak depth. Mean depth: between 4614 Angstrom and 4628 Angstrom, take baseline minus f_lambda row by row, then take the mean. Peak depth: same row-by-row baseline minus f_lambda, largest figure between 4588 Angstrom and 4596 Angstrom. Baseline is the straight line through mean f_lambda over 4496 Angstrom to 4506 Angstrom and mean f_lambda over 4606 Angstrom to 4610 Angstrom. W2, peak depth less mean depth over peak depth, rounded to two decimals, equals 0.23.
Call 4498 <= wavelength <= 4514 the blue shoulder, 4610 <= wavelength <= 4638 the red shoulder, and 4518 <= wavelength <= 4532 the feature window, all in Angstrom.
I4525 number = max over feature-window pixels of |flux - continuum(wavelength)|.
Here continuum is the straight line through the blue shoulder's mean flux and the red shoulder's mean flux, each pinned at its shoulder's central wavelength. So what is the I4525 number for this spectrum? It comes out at 0.53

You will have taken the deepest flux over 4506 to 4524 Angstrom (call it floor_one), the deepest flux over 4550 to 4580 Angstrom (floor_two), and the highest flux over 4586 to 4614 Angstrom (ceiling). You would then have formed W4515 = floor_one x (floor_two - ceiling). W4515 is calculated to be -2.14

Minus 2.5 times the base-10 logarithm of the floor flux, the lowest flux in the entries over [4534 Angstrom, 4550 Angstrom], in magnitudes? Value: -1.204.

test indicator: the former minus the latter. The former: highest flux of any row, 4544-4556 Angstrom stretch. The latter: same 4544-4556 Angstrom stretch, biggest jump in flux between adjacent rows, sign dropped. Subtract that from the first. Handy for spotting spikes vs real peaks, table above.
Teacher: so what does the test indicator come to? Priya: 3.05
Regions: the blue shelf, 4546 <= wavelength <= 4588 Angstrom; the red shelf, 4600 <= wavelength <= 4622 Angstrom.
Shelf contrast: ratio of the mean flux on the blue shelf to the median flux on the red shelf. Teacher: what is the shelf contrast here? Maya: 0.935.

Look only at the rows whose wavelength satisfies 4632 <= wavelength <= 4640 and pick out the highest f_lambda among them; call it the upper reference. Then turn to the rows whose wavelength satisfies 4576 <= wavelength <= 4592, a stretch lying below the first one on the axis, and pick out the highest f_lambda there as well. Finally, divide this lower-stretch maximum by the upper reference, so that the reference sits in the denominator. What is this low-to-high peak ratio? 0.95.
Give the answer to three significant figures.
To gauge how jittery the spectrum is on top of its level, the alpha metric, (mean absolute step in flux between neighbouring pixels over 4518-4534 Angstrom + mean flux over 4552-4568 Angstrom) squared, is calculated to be 13.2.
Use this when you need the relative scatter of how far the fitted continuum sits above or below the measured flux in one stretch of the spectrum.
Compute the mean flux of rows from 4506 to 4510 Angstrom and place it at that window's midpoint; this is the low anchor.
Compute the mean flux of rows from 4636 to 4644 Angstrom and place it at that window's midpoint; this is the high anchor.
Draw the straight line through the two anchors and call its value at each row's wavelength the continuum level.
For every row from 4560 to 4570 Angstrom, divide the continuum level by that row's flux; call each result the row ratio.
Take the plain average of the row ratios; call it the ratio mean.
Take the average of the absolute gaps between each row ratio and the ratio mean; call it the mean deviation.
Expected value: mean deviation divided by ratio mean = 0.021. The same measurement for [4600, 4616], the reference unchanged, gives 0.039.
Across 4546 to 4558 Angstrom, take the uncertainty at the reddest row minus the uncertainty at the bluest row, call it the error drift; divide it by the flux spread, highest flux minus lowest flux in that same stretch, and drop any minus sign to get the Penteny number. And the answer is 0.034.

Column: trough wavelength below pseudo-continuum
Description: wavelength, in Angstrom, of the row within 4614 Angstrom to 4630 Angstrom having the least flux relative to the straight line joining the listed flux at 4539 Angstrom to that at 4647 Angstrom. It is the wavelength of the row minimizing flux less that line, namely 4627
